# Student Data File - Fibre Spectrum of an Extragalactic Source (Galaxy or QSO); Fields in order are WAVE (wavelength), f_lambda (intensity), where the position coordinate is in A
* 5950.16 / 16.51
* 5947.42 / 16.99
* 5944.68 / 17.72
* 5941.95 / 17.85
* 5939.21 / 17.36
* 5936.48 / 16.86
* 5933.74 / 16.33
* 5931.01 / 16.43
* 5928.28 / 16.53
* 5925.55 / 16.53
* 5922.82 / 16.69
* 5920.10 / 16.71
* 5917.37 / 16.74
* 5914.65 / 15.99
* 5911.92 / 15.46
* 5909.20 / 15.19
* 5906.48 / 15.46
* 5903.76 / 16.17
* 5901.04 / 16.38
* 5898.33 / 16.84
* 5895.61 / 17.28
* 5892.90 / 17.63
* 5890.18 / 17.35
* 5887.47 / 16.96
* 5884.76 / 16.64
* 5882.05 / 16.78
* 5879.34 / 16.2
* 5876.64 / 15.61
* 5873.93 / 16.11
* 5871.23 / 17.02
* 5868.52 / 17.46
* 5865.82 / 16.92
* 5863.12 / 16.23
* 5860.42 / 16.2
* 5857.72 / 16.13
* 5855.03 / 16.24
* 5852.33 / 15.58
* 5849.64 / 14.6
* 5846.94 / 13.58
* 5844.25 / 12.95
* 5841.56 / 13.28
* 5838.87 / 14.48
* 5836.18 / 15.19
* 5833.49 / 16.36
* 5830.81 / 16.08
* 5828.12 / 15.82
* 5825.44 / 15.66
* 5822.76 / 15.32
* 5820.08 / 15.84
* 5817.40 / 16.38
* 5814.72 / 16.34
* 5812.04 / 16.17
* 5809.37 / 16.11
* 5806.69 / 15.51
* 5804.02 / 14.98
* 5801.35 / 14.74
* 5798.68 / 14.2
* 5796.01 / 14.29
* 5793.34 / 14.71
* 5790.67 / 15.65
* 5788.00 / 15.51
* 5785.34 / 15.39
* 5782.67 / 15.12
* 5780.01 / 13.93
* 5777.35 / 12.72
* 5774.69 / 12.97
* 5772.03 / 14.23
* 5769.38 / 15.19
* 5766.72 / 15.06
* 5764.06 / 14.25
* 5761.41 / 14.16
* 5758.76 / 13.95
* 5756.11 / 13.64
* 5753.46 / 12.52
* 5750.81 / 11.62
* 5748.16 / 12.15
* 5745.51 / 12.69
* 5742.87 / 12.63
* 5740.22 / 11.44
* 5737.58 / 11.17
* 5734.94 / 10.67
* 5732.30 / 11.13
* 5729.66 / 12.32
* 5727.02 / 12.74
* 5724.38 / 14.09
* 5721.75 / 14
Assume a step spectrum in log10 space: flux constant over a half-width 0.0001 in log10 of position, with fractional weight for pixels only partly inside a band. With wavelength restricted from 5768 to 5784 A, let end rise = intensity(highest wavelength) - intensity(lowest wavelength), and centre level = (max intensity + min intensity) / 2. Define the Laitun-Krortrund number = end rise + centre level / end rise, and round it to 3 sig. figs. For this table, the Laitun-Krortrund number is -199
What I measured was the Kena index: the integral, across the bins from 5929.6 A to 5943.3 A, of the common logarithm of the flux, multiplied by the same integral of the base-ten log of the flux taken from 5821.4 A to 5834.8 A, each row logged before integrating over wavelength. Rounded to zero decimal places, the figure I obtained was 271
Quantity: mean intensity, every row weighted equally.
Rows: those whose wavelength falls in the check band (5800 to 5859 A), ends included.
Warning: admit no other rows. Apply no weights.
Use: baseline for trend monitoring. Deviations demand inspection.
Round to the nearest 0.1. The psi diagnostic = 15.3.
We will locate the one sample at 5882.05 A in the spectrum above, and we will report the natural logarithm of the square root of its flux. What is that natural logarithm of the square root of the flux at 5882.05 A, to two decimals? 1.41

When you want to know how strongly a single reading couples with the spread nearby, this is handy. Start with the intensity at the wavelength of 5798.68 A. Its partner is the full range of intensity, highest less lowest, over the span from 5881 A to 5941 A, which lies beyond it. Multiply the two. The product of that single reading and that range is 34.6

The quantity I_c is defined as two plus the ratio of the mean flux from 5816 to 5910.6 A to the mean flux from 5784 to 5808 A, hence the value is 3.063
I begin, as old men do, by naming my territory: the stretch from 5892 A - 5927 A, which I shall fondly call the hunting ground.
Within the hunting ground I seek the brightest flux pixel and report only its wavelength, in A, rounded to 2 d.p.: 5892.90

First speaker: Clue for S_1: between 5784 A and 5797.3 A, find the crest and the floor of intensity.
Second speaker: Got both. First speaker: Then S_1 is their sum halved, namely 15.0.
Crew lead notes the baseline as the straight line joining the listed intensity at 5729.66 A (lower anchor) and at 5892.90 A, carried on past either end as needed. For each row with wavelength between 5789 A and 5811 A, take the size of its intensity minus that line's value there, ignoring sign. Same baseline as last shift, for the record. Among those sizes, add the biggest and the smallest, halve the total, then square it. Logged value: 0.51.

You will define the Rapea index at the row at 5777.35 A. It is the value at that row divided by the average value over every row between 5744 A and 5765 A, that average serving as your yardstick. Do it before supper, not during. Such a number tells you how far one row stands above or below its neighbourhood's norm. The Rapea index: 0.97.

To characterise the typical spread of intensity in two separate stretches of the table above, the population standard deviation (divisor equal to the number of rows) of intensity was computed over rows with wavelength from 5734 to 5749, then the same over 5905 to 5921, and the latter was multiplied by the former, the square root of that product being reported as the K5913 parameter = 0.68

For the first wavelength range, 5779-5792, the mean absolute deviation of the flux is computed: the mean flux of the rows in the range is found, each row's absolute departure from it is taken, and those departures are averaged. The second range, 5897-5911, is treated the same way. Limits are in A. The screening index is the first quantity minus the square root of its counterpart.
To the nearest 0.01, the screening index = -0.26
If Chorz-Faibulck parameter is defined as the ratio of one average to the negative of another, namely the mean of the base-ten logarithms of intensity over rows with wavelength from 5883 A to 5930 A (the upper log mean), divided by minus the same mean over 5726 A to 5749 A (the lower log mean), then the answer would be -1.13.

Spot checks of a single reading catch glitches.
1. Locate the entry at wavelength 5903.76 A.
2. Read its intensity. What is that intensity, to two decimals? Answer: 16.17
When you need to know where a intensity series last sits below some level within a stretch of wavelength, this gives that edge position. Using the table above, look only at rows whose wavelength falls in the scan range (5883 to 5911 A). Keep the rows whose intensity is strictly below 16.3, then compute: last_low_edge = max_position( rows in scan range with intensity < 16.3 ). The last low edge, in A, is 5909.20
